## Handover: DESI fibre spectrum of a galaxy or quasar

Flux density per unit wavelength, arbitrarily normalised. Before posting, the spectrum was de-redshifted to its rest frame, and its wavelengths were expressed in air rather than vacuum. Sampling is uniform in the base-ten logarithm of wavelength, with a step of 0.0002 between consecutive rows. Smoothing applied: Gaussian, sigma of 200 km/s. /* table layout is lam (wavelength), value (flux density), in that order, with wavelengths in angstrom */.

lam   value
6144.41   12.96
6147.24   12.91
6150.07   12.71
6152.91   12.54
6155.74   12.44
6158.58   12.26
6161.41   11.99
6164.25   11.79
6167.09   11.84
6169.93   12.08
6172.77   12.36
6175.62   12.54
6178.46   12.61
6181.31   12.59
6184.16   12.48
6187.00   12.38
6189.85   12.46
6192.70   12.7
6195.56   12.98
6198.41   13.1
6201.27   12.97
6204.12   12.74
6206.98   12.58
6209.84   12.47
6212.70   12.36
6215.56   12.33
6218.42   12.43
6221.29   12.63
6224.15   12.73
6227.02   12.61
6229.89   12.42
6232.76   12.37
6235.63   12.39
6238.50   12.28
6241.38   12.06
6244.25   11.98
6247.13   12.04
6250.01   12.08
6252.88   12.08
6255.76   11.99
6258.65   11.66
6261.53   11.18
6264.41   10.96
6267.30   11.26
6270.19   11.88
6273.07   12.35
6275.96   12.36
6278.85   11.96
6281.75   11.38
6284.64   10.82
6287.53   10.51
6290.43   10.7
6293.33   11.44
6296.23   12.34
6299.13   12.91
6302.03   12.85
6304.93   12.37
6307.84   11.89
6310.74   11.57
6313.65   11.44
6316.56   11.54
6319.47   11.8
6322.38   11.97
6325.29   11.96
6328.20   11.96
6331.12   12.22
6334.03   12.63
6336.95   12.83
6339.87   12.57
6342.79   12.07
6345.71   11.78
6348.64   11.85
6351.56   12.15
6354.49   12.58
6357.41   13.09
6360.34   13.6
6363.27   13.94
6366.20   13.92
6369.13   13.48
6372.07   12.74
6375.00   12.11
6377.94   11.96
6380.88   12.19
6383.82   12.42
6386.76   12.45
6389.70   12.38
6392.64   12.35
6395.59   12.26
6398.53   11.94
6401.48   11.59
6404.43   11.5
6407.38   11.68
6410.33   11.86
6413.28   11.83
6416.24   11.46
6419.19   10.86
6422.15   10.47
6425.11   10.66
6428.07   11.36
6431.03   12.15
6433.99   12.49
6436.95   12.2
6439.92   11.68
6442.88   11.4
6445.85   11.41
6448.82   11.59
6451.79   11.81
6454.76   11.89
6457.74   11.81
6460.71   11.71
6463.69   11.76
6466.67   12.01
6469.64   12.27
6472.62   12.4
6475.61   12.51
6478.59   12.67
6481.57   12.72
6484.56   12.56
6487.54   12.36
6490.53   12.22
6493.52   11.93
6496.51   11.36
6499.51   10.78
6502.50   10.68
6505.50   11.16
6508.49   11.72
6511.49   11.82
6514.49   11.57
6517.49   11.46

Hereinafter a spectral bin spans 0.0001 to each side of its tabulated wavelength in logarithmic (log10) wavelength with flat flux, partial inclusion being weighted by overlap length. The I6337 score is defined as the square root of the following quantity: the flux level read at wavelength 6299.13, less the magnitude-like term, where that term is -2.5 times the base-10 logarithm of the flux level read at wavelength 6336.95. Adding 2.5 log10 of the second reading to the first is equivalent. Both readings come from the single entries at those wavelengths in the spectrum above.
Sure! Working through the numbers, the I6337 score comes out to 3.96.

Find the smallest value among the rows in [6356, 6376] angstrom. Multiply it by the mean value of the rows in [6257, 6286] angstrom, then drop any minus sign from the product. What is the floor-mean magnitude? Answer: 140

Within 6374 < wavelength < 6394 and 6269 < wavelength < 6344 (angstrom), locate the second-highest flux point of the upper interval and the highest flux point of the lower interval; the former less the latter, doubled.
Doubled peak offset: -1.0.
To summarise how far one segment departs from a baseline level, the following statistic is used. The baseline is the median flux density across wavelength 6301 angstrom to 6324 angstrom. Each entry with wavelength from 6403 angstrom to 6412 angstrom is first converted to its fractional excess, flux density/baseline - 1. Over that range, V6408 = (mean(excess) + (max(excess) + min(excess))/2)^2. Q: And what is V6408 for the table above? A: 0.001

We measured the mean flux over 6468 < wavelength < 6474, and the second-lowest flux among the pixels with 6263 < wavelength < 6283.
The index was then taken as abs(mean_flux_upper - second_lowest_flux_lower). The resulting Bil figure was 1.08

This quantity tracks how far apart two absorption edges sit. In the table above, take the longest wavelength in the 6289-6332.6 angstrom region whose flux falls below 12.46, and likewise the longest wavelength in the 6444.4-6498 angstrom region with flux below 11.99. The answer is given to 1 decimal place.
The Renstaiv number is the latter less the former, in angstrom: 165.4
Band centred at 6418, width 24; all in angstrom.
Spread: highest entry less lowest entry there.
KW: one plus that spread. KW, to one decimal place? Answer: 2.4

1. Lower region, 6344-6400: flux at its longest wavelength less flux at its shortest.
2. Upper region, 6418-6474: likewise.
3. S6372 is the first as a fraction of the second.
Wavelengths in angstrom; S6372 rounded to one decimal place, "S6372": 0.1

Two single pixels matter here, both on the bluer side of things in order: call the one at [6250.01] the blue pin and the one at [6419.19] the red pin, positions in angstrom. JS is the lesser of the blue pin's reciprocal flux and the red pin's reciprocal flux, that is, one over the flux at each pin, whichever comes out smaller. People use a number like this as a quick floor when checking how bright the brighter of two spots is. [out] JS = 0.0828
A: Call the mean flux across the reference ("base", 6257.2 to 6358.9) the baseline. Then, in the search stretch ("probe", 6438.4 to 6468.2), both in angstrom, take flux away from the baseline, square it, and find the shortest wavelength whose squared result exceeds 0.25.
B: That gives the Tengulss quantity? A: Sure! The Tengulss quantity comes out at 6442.88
